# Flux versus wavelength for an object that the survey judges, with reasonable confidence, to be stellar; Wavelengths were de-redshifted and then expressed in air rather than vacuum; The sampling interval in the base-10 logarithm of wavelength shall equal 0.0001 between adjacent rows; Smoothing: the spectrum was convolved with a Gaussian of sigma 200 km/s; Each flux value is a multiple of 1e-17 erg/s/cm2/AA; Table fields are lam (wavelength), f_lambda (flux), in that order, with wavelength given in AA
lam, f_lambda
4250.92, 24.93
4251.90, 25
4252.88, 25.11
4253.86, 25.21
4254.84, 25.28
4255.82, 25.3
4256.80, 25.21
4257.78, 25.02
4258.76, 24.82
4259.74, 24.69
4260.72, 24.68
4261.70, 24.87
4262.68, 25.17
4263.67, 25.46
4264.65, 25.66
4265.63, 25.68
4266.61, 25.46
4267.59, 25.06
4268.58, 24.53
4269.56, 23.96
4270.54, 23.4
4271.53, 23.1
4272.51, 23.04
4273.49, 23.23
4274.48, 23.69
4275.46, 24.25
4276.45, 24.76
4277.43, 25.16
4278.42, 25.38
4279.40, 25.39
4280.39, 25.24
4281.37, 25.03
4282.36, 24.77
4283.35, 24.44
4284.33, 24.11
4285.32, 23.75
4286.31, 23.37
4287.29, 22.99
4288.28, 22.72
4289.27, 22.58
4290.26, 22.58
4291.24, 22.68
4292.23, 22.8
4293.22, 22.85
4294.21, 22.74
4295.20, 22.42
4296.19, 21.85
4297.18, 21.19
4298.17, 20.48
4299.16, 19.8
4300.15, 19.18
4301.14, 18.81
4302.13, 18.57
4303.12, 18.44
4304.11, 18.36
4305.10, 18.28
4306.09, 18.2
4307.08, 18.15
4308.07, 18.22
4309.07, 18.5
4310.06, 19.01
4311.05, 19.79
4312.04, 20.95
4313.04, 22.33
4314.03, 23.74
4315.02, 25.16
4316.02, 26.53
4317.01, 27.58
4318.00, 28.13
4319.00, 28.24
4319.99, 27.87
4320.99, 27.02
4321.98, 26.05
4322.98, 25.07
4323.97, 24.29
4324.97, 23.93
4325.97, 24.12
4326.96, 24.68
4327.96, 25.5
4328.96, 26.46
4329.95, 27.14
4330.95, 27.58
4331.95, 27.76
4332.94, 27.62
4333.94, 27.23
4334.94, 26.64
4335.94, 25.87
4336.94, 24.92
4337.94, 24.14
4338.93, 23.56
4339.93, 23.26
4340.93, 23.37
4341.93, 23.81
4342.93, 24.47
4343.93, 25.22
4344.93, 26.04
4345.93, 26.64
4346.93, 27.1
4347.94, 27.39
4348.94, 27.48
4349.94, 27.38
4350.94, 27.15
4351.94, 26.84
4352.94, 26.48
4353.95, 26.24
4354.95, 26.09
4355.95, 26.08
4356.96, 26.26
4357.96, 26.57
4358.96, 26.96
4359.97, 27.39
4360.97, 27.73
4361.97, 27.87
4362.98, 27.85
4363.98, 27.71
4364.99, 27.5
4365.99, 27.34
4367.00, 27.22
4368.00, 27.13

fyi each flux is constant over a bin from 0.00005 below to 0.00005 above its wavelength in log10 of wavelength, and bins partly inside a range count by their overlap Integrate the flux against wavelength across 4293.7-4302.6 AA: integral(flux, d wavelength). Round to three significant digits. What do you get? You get 183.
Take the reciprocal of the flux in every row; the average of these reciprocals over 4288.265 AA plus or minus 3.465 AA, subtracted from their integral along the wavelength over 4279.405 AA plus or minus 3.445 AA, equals 0.231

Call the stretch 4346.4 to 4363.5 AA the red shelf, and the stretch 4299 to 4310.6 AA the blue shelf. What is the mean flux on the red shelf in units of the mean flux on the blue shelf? 1.45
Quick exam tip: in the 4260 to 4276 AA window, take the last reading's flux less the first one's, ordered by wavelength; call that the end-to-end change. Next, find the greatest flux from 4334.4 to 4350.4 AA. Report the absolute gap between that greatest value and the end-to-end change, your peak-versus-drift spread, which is 27.9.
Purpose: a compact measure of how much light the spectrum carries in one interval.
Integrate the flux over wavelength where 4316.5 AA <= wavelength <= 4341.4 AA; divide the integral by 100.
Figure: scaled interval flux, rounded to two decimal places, 6.46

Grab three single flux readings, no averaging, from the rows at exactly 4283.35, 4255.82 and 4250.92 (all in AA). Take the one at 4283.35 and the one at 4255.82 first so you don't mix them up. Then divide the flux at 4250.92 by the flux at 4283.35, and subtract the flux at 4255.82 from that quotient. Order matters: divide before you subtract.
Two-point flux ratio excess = -24.3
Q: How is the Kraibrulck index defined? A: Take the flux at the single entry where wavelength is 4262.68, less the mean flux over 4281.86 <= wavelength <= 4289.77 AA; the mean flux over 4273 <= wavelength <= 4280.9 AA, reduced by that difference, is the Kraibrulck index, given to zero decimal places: 23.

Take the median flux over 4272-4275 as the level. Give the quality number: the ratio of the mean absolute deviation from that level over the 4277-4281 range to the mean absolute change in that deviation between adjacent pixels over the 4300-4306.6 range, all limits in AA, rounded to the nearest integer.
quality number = 13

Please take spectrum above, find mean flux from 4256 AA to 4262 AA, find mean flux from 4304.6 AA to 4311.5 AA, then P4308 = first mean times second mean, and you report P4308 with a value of 463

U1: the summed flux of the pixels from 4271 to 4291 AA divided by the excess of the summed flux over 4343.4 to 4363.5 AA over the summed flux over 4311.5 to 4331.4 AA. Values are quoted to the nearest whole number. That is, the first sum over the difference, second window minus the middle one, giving 20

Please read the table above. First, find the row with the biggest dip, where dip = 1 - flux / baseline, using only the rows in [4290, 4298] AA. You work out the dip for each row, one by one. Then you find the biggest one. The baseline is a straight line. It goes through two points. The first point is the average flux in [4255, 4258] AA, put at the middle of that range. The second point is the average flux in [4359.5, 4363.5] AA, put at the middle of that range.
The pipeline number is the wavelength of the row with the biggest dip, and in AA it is 4297.18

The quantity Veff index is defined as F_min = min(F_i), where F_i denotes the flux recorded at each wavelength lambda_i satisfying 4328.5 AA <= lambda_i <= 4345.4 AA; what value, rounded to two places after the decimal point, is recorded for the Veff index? 23.26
